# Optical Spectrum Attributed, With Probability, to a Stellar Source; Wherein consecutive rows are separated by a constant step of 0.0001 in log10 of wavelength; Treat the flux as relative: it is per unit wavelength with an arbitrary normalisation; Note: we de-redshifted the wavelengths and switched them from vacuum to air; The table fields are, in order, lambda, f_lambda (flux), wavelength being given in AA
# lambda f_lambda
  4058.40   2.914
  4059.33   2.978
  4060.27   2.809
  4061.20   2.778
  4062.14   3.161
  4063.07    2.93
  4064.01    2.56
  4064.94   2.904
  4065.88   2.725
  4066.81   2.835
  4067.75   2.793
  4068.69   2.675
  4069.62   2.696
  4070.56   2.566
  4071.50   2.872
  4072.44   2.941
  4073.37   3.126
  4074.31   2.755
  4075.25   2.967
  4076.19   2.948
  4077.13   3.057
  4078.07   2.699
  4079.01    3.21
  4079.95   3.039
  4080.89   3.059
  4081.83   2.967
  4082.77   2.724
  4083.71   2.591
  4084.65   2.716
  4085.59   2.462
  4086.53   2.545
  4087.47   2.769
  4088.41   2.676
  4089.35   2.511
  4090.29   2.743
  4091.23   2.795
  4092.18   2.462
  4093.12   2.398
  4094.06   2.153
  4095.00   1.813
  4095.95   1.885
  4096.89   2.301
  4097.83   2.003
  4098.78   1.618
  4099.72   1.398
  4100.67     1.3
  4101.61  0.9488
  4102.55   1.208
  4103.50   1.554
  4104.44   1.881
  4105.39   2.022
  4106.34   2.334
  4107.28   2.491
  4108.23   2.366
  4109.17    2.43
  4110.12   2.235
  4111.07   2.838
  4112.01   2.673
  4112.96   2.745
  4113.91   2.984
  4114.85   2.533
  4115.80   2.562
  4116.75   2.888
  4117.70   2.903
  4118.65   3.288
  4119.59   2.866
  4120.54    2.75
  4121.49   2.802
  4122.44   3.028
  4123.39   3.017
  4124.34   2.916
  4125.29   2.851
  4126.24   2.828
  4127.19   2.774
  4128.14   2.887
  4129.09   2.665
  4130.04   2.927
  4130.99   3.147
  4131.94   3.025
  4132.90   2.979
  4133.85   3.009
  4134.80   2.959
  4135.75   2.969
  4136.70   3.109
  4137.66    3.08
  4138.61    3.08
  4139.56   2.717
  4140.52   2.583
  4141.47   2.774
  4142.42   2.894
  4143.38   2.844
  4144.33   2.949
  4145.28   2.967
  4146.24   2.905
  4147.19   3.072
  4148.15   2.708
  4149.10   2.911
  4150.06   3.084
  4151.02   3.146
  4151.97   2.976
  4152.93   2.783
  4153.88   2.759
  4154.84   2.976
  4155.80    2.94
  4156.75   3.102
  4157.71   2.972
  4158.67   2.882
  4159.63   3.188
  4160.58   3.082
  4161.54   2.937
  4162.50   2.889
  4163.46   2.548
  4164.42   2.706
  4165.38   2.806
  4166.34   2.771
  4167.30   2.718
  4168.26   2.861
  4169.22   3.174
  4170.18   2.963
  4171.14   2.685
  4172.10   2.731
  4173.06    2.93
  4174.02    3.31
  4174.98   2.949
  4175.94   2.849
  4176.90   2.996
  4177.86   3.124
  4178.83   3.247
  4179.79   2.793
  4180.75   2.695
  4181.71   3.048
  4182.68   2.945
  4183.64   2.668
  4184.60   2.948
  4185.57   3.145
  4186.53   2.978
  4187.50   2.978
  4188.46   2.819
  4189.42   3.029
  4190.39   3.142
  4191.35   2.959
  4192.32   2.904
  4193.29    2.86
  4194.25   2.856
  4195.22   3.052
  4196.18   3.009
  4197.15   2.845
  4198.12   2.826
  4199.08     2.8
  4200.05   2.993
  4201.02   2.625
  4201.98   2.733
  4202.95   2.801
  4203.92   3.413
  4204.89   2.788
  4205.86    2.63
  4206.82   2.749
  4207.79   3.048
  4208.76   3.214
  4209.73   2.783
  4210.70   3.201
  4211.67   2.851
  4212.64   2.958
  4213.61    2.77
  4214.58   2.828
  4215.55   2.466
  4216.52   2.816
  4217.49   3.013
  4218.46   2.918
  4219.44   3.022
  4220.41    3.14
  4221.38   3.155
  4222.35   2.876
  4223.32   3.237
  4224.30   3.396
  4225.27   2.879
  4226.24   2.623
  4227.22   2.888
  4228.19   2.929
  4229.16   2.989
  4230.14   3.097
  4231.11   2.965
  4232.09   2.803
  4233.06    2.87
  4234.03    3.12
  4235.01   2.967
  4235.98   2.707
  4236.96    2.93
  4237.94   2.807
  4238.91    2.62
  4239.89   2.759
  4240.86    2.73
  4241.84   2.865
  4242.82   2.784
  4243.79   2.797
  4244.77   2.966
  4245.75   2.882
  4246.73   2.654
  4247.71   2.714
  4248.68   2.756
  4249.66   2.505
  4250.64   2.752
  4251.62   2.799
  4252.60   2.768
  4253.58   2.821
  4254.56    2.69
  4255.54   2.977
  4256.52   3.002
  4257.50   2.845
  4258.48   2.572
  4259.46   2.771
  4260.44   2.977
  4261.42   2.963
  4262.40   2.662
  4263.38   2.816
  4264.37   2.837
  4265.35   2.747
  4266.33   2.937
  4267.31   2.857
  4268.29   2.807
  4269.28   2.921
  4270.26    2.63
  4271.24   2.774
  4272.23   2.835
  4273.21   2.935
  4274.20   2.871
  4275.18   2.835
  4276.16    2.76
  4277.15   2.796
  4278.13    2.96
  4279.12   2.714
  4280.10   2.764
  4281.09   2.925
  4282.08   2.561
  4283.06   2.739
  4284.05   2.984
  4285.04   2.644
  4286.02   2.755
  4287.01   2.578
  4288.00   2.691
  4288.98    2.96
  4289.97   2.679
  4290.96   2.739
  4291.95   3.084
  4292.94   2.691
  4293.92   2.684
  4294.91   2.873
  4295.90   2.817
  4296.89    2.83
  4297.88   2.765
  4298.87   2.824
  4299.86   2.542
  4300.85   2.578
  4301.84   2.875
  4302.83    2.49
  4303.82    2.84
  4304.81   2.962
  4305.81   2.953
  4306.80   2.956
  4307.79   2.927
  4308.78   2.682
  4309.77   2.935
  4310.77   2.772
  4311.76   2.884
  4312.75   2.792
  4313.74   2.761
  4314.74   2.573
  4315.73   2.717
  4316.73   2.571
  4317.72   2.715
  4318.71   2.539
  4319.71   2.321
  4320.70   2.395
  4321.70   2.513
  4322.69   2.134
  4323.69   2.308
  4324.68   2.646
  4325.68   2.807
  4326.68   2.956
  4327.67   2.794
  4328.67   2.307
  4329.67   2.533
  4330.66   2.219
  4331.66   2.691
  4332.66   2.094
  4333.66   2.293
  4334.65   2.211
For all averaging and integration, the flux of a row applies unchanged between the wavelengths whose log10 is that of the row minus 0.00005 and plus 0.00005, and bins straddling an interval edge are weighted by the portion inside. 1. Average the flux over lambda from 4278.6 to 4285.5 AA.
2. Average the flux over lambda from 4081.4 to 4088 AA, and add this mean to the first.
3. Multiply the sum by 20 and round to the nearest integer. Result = 109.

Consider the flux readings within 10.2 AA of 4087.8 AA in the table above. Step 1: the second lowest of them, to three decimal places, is 1.885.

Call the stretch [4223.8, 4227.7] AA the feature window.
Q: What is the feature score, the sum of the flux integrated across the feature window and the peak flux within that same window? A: 14.9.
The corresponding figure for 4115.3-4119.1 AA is 14.3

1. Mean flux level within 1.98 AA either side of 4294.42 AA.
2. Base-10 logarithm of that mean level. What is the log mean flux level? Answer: 0.442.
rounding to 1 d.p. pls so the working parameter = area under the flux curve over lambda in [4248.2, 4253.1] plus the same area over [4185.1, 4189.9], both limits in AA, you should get 27.7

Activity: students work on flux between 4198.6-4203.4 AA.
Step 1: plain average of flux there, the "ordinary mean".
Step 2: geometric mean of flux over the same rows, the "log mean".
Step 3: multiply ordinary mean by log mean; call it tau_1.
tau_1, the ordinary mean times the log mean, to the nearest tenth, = 7.8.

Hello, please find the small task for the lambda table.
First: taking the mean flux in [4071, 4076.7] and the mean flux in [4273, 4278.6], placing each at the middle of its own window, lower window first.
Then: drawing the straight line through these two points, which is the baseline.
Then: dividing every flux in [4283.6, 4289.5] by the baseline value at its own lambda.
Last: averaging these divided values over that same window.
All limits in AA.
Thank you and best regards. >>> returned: 0.97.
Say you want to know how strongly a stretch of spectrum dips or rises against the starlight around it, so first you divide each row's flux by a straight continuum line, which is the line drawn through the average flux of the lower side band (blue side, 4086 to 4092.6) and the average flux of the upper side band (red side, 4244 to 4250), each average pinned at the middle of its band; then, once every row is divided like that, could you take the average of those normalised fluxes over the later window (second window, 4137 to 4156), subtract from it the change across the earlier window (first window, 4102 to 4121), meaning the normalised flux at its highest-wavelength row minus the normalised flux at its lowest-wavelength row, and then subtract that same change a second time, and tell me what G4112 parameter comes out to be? -0.07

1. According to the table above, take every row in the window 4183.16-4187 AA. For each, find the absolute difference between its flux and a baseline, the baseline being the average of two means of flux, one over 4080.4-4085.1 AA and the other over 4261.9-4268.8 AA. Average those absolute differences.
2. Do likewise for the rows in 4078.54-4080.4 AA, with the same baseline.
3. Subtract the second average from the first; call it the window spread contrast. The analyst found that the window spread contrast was -0.12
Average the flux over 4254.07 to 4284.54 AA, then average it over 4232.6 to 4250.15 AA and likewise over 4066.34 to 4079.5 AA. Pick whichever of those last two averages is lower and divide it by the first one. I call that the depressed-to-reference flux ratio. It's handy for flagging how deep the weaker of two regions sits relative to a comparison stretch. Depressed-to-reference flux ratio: 0.99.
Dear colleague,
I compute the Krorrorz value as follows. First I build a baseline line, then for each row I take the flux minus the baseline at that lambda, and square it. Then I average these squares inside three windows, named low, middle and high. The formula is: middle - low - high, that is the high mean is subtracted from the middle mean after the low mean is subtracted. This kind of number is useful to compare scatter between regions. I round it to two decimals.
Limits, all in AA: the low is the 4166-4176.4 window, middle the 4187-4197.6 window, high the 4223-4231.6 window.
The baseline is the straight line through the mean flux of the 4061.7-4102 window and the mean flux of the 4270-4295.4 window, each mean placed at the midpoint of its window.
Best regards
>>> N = -0.13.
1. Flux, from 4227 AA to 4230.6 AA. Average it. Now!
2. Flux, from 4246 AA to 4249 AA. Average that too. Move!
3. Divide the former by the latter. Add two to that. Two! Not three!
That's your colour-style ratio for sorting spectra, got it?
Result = 3.10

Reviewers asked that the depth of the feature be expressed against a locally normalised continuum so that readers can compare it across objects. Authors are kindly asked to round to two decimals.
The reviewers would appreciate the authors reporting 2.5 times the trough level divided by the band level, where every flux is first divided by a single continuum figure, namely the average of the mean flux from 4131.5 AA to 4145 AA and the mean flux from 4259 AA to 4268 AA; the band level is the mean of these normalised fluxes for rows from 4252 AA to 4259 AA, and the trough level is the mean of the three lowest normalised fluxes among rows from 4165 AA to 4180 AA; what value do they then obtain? 2.41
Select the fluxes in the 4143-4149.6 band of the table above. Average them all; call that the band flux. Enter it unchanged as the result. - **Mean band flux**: 2.91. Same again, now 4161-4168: 2.77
